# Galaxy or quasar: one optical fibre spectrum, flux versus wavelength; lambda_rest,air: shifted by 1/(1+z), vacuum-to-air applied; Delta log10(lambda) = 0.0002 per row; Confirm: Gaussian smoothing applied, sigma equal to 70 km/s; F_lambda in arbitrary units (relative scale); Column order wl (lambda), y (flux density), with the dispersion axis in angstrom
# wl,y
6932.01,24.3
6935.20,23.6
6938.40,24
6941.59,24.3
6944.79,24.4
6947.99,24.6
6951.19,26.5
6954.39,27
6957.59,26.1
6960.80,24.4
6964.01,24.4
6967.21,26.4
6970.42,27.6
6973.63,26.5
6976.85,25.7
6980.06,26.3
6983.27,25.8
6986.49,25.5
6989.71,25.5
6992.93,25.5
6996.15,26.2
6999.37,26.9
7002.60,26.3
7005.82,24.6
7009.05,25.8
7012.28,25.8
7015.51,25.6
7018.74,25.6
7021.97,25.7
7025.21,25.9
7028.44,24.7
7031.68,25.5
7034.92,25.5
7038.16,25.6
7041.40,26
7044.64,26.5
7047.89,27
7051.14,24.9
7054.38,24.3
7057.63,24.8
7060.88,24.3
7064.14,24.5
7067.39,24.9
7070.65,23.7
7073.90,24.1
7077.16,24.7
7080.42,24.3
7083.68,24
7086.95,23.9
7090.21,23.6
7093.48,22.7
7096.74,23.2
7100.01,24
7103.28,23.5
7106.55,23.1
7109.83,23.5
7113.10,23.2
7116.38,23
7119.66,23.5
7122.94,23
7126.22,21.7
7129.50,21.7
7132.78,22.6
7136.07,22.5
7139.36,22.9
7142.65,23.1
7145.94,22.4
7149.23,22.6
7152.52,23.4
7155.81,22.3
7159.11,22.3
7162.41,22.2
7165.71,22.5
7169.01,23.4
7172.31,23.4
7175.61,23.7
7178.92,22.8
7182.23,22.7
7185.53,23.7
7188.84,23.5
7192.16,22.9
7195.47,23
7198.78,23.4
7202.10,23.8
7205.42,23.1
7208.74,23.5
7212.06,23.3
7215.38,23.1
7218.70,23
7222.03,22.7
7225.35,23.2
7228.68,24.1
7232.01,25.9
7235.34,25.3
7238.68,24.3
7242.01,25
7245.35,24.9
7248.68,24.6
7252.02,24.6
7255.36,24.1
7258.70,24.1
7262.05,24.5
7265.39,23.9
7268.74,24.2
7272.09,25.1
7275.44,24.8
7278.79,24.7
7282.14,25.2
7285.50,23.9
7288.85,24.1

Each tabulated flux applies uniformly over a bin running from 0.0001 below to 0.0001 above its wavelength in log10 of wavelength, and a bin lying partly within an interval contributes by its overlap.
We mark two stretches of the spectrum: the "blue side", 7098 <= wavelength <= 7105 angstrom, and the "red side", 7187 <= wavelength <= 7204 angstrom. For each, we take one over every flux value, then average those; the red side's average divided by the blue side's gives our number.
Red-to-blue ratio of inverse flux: 1.02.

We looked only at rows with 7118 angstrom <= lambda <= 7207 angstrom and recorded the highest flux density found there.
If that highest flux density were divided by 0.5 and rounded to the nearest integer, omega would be 48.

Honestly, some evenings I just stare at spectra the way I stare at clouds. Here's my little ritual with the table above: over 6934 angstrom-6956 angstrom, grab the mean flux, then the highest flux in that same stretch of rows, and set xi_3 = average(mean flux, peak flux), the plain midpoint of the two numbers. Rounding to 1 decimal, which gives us 26.0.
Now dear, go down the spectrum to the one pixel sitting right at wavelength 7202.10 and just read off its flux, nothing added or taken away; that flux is 23.8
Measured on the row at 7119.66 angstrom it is 23.5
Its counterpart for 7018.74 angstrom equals 25.6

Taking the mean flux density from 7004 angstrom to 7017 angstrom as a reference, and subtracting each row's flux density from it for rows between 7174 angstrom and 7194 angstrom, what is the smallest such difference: 1.8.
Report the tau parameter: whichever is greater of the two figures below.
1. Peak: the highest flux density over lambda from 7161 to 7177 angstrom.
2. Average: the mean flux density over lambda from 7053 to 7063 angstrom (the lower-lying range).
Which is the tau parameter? 24.5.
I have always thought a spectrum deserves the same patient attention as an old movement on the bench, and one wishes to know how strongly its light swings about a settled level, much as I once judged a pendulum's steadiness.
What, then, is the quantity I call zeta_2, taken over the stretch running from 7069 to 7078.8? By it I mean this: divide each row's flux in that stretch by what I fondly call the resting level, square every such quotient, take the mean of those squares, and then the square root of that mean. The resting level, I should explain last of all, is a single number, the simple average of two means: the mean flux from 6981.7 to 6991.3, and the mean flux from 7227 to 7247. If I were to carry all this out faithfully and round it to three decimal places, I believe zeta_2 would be 0.957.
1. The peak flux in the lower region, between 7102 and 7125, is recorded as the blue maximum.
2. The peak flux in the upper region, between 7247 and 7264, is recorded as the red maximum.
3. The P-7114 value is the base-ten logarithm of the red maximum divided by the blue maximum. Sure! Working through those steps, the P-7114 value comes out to 0.020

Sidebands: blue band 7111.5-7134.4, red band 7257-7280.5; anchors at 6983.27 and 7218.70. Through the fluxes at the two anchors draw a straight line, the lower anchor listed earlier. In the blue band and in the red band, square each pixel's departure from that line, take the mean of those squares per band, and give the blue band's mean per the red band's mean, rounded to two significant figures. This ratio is 0.57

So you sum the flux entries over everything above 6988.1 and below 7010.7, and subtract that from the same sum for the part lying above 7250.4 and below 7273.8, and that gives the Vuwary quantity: -10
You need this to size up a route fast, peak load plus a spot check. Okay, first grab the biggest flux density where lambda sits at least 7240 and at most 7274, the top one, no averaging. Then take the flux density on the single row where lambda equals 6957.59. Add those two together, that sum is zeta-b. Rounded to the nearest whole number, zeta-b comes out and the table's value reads 51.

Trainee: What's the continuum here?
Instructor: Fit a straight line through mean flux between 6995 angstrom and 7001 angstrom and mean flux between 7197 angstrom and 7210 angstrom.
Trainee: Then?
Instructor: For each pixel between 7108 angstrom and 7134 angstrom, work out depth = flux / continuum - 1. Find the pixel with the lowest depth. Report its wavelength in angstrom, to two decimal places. 7126.22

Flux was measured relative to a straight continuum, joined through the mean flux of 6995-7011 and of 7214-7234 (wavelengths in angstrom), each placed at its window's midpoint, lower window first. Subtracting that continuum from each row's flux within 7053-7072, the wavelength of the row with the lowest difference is 7070.65 angstrom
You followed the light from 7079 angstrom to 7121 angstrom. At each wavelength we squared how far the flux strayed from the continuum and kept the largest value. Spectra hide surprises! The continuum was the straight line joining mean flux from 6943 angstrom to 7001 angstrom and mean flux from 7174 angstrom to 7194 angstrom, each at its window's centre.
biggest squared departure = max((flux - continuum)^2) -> 2.7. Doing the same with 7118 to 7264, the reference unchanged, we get 10.8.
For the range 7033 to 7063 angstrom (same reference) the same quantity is 4.4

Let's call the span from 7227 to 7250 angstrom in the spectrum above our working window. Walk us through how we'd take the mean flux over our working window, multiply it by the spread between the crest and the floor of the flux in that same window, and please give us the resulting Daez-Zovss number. 45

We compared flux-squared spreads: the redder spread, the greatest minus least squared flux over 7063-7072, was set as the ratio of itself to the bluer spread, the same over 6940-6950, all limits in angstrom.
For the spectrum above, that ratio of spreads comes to 4.0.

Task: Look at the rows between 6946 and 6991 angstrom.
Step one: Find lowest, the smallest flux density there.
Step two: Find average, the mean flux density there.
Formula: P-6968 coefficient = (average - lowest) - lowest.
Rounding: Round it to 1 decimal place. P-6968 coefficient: -22.9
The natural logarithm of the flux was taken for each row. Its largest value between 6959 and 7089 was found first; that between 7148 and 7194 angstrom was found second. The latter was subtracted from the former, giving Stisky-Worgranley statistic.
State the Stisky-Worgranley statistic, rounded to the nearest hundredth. 0.15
